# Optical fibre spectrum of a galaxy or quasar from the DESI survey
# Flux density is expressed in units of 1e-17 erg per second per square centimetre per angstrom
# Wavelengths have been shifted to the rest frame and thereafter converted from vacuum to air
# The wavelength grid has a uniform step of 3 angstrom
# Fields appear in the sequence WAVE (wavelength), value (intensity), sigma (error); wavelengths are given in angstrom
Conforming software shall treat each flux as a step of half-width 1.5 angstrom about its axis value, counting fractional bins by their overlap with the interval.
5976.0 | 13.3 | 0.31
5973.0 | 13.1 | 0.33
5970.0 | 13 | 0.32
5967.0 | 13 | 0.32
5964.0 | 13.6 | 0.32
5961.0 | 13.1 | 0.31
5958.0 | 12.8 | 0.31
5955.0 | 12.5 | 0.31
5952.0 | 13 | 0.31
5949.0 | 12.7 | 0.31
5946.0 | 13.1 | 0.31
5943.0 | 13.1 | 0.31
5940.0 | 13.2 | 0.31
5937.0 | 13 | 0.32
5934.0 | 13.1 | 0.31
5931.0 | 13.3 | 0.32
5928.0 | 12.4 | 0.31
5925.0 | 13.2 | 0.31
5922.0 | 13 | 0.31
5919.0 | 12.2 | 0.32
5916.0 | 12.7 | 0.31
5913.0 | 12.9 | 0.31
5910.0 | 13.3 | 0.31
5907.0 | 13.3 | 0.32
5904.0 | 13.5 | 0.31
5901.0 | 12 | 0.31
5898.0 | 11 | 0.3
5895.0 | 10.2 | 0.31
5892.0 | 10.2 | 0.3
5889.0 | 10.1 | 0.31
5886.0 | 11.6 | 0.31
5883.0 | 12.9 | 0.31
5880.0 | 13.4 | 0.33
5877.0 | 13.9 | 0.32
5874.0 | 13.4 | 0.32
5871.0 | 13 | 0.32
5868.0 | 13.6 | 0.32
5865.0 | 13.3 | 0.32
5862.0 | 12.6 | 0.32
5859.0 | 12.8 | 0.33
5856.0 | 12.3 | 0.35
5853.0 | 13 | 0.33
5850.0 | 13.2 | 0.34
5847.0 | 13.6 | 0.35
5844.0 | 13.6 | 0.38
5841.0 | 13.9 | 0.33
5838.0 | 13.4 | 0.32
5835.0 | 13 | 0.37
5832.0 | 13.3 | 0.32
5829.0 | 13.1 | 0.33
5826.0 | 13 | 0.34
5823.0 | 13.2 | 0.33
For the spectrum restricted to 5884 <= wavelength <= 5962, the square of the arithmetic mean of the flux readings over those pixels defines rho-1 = 156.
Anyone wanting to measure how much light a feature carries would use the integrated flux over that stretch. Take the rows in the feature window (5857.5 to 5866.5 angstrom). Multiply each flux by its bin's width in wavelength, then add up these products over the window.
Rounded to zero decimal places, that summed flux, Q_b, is 116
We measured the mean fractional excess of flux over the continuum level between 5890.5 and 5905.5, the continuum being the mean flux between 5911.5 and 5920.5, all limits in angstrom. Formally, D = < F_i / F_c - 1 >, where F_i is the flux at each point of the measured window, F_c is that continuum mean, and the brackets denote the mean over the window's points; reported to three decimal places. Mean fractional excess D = -0.097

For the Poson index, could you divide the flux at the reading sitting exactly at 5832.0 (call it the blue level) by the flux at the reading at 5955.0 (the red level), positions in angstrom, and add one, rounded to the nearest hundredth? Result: 2.06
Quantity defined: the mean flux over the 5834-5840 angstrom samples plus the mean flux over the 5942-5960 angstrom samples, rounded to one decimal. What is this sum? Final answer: 26.1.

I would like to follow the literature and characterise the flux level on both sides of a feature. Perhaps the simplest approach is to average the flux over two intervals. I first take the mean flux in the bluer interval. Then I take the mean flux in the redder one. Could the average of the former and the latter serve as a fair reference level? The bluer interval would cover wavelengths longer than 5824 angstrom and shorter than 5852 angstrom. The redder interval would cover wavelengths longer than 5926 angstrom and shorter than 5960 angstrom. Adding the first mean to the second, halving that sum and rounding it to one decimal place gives 13.1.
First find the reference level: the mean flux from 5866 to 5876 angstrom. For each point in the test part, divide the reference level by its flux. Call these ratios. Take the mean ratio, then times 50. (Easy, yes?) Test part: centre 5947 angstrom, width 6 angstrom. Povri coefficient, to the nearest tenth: 51.7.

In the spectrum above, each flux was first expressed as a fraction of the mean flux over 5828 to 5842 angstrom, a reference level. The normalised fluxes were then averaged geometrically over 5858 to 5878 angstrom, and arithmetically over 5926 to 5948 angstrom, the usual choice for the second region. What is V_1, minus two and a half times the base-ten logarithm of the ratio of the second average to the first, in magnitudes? 0.016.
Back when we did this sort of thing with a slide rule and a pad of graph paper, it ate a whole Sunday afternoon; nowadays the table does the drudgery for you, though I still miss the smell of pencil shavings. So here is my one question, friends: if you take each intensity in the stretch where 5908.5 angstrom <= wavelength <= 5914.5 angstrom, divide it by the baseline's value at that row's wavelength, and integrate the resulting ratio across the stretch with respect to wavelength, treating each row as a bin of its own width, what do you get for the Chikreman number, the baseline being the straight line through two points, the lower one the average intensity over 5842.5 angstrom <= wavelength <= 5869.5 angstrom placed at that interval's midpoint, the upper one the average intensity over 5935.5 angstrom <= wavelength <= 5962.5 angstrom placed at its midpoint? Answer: 6.04 angstrom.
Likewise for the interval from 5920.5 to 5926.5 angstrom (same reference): 6.05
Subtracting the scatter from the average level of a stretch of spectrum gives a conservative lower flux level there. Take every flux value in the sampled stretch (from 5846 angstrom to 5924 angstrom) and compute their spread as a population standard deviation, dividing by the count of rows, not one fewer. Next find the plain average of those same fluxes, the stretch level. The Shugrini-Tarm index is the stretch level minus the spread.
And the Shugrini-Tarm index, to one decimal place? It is 11.5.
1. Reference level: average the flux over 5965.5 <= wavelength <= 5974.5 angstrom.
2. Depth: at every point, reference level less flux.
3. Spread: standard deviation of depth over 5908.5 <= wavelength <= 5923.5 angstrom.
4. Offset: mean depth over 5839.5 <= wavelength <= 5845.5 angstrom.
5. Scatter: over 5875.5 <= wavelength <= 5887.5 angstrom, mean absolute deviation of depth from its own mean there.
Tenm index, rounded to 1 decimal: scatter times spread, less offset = 1.0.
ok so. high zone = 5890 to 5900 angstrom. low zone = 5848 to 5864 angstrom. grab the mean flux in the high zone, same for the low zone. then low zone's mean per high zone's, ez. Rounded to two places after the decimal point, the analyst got 1.22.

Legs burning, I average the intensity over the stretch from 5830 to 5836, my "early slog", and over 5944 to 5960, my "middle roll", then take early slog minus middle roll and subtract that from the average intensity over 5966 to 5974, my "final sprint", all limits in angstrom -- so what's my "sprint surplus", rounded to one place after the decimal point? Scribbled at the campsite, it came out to 12.7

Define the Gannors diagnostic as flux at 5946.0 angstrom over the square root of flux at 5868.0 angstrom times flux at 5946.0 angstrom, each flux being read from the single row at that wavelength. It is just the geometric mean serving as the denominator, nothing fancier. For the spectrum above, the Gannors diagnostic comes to 0.98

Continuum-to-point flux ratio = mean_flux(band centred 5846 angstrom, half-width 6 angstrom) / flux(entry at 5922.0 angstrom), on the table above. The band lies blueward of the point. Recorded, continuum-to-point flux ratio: 1.04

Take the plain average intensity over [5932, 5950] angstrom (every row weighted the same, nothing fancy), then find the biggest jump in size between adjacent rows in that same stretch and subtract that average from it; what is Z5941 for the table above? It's -12.6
